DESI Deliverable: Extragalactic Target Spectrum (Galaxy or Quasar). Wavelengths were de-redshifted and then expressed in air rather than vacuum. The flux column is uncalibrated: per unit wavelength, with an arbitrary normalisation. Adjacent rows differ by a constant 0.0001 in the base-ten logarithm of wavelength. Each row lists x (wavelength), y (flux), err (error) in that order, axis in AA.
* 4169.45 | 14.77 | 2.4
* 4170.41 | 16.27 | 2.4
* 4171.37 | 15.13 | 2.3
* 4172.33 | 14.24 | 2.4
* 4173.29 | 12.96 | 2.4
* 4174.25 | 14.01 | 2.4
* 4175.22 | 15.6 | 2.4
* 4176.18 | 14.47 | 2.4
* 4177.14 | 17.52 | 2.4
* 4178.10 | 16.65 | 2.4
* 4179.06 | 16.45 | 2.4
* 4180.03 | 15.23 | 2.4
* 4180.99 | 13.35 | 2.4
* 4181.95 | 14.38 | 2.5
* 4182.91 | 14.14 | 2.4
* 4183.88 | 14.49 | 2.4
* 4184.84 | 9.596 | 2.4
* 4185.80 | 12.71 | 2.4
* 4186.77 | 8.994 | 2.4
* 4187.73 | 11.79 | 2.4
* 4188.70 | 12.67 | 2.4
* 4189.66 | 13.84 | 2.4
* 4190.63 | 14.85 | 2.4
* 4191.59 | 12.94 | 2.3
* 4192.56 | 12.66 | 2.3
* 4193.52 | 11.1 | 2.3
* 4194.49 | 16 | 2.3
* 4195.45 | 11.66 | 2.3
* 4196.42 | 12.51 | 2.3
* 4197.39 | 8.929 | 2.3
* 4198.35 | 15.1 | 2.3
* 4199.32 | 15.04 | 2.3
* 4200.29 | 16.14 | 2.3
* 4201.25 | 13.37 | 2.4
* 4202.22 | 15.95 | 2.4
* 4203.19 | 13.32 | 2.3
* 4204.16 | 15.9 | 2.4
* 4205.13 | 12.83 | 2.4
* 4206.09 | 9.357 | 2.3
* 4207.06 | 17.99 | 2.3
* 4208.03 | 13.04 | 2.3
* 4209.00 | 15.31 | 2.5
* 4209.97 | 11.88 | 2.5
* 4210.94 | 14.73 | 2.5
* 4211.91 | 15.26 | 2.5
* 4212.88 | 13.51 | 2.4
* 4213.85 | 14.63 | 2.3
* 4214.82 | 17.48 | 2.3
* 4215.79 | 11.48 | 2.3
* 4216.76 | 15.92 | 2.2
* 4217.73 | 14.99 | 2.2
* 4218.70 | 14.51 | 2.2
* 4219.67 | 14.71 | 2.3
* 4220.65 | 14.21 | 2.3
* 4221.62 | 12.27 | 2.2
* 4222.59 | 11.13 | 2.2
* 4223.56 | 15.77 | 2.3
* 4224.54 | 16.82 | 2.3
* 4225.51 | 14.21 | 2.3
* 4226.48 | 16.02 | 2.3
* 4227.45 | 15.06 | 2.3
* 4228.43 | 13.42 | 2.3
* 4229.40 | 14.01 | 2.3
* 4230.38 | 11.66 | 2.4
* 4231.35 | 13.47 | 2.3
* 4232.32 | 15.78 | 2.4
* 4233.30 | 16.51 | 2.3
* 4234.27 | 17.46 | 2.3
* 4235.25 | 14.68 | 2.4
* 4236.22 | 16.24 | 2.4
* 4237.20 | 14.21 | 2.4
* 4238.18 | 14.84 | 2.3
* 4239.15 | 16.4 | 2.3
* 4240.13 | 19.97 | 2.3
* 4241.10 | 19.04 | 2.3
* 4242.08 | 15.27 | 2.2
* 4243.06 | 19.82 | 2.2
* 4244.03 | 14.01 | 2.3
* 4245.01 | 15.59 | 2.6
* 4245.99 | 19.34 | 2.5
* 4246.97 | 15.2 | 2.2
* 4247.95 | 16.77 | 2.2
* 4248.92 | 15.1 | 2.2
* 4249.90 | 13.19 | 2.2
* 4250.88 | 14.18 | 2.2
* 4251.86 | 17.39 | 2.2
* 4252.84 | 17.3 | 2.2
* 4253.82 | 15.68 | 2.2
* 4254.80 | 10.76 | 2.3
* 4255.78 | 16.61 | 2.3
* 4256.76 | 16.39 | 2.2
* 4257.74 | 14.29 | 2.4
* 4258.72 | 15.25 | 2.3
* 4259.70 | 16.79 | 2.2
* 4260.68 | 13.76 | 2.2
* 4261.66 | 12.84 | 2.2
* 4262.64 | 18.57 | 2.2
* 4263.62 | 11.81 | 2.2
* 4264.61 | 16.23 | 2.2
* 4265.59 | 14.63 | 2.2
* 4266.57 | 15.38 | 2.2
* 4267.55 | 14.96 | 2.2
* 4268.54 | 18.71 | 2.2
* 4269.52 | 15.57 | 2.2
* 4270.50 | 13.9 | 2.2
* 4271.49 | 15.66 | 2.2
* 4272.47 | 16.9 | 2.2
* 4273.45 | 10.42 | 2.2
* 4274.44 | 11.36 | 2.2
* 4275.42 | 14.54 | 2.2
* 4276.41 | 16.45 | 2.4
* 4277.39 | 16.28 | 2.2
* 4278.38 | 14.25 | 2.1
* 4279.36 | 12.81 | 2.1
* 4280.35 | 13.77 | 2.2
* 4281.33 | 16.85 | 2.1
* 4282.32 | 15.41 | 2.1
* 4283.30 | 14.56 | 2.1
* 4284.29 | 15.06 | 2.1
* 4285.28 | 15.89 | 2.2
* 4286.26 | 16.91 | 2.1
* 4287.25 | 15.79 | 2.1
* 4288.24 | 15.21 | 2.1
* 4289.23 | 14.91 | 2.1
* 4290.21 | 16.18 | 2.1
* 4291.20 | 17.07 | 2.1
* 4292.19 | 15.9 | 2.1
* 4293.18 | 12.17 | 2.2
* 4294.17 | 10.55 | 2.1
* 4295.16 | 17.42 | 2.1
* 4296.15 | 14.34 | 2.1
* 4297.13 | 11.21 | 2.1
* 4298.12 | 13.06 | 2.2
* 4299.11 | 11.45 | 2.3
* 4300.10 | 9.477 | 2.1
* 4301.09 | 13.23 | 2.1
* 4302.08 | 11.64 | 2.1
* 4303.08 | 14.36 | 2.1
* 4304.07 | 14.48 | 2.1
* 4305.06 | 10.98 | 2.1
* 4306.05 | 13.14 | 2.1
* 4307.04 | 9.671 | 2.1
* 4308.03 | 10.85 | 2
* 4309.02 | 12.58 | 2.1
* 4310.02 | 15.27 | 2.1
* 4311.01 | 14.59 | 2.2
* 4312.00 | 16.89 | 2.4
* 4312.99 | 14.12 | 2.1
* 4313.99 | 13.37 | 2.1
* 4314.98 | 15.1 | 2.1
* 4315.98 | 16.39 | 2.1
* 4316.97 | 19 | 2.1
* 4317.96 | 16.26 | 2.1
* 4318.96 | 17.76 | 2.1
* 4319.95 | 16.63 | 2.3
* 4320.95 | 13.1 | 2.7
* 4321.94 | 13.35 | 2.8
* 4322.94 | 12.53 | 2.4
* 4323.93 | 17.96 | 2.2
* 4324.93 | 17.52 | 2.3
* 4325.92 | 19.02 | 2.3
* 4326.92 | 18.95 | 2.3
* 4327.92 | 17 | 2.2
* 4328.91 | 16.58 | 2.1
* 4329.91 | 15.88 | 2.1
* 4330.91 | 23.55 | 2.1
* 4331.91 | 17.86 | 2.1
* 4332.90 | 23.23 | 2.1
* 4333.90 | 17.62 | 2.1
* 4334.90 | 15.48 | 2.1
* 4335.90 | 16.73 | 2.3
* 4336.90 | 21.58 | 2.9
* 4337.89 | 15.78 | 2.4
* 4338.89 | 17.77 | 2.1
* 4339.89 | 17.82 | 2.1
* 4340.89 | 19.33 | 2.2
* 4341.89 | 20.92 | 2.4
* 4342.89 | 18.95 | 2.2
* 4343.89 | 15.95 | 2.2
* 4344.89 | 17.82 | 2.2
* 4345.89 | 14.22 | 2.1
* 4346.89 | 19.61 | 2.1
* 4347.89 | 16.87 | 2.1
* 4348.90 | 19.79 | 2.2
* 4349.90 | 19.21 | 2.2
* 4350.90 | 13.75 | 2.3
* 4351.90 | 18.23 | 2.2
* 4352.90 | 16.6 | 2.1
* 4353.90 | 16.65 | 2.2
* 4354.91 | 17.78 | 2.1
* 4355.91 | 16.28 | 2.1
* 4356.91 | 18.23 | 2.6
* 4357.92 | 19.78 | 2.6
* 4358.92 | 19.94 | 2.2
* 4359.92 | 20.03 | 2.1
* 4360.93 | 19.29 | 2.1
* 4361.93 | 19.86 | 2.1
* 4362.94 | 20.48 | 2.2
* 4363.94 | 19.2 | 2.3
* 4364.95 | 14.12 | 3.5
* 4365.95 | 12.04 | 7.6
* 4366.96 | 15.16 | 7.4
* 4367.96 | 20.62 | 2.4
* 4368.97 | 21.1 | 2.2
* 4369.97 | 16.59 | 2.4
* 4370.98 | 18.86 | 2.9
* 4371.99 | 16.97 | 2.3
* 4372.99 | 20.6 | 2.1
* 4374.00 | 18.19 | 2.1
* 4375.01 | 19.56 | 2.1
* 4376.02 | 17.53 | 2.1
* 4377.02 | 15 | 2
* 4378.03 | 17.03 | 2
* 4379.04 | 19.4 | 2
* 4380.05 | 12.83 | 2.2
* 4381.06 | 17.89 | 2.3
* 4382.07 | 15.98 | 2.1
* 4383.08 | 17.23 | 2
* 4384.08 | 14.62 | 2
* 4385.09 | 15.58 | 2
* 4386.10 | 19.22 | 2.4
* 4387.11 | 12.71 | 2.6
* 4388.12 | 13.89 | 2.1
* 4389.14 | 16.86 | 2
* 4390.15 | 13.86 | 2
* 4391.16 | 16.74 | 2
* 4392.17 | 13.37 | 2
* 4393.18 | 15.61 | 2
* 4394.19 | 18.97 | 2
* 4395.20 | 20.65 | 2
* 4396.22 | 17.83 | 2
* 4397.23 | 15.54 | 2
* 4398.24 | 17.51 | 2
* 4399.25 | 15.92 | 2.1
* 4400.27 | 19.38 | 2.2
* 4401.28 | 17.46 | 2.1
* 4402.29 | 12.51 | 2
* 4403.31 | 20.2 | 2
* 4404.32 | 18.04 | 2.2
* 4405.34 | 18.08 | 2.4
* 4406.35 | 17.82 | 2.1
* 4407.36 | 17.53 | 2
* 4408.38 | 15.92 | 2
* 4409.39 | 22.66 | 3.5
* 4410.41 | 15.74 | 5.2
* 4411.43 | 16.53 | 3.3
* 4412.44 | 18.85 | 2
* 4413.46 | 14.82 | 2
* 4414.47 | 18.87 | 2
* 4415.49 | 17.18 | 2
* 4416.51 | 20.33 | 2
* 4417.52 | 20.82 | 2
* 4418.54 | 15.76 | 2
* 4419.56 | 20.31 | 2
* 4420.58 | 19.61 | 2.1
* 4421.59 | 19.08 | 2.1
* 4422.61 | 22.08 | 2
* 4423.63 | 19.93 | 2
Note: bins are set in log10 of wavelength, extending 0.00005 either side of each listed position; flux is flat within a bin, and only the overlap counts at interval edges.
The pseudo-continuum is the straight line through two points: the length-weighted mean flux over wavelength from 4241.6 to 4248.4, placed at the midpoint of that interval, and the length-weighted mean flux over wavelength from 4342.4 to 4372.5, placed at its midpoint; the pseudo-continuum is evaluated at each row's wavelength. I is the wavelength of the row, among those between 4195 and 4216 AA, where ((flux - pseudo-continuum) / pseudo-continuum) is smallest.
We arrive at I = 4197.39 AA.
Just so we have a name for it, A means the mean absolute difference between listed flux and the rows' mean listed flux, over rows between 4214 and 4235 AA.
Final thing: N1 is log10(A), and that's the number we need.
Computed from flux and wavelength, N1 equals 0.177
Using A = 1.5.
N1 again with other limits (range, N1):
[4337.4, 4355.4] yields 0.175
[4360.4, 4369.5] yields 0.448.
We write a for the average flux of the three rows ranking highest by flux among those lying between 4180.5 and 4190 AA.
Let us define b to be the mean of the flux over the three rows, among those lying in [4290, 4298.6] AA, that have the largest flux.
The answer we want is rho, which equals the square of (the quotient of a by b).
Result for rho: 0.7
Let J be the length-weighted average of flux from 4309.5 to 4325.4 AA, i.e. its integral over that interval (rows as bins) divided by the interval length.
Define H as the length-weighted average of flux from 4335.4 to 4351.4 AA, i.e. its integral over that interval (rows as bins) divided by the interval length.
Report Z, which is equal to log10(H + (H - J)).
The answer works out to 1.30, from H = 17.9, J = 15.6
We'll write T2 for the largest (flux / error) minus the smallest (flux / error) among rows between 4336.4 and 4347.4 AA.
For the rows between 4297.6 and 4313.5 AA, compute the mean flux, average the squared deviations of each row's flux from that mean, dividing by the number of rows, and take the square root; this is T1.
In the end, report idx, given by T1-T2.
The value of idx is -0.8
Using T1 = 2.0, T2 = 2.8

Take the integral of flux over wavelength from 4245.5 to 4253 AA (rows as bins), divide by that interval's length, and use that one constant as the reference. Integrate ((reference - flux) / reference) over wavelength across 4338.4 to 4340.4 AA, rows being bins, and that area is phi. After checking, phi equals -0.23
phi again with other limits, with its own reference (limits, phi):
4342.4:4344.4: -0.18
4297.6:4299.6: 0.47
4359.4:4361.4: -0.46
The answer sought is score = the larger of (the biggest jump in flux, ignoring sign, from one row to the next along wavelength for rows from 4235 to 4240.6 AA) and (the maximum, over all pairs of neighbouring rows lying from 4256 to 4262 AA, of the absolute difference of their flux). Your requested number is 3.6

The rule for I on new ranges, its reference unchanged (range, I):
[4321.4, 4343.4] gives 4322.94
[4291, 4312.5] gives 4300.10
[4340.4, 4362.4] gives 4350.90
